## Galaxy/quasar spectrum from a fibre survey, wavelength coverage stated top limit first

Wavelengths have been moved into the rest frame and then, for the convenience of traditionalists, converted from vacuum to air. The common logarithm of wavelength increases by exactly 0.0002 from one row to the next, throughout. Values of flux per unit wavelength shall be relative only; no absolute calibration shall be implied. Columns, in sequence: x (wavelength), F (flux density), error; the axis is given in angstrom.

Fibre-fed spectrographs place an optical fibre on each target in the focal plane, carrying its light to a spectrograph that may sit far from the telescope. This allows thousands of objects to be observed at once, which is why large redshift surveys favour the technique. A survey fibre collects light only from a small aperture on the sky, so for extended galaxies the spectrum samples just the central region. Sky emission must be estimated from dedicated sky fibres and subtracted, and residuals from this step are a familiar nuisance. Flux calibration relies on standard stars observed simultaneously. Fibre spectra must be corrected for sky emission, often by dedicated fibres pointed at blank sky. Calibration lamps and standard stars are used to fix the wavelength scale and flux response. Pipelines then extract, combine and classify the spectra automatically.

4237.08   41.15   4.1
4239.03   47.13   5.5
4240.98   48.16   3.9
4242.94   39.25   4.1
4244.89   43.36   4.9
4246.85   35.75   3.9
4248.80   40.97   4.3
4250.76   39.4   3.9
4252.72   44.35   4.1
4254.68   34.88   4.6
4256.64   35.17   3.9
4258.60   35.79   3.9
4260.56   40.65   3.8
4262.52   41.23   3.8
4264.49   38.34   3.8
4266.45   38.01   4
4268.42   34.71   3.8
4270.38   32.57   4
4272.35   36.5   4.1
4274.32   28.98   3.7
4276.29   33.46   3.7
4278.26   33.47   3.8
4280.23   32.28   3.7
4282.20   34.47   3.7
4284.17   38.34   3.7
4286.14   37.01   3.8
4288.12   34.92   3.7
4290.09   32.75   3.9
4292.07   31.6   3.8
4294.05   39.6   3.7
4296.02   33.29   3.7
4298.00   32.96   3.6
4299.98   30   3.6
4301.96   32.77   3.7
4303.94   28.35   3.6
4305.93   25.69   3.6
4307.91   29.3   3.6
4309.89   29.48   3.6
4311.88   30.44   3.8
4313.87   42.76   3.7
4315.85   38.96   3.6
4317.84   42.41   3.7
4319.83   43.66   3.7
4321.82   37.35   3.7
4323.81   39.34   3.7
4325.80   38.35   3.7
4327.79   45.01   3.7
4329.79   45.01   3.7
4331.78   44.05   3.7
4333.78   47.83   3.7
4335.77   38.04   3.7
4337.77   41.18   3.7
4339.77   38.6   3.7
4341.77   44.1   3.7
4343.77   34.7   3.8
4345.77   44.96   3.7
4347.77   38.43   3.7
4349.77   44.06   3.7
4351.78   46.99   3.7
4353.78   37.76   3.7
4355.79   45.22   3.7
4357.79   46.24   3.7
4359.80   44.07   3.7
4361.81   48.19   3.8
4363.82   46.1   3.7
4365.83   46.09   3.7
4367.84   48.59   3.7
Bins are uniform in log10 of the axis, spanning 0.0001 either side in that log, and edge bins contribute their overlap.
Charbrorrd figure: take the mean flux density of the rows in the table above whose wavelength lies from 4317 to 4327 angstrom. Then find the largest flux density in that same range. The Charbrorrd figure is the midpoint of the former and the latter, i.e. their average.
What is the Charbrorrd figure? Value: 42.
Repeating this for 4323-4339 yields 45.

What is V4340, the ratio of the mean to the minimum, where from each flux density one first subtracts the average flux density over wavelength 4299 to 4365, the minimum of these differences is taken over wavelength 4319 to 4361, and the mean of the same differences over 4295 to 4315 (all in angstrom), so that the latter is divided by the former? 1.6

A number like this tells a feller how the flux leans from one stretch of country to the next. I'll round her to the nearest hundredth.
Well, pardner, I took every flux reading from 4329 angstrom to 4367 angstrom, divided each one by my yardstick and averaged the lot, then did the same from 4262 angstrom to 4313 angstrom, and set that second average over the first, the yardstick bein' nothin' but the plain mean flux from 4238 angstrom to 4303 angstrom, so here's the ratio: 0.77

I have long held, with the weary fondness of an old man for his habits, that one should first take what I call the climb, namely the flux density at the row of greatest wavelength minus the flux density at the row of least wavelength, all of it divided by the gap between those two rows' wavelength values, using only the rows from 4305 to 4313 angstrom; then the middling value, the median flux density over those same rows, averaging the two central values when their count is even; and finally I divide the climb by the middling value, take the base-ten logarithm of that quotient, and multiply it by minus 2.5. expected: 3.9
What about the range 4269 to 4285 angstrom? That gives 4.8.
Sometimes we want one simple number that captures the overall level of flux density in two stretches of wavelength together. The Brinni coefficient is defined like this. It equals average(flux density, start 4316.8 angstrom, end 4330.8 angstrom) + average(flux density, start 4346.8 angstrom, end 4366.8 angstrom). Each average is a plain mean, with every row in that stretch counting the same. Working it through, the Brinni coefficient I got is 86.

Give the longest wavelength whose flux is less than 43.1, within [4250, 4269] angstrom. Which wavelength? 4268.42 angstrom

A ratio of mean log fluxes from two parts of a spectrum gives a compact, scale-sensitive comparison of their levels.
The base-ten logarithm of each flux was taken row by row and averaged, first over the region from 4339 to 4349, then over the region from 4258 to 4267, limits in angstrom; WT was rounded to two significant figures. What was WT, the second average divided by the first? 0.99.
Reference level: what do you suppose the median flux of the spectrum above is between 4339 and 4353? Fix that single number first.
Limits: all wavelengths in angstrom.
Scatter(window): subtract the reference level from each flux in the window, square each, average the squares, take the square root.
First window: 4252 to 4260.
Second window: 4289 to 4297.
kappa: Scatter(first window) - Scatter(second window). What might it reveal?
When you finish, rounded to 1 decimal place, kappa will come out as -2.6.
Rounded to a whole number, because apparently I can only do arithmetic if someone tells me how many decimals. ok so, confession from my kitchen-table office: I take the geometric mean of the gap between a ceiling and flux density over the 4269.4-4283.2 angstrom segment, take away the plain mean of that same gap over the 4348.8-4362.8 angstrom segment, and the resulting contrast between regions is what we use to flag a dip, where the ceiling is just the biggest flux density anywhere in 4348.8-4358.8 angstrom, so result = 11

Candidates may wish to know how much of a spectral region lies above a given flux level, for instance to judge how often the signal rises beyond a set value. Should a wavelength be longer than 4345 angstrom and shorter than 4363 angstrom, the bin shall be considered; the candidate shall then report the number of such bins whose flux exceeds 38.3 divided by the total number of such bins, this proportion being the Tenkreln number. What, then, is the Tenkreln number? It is 0.9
